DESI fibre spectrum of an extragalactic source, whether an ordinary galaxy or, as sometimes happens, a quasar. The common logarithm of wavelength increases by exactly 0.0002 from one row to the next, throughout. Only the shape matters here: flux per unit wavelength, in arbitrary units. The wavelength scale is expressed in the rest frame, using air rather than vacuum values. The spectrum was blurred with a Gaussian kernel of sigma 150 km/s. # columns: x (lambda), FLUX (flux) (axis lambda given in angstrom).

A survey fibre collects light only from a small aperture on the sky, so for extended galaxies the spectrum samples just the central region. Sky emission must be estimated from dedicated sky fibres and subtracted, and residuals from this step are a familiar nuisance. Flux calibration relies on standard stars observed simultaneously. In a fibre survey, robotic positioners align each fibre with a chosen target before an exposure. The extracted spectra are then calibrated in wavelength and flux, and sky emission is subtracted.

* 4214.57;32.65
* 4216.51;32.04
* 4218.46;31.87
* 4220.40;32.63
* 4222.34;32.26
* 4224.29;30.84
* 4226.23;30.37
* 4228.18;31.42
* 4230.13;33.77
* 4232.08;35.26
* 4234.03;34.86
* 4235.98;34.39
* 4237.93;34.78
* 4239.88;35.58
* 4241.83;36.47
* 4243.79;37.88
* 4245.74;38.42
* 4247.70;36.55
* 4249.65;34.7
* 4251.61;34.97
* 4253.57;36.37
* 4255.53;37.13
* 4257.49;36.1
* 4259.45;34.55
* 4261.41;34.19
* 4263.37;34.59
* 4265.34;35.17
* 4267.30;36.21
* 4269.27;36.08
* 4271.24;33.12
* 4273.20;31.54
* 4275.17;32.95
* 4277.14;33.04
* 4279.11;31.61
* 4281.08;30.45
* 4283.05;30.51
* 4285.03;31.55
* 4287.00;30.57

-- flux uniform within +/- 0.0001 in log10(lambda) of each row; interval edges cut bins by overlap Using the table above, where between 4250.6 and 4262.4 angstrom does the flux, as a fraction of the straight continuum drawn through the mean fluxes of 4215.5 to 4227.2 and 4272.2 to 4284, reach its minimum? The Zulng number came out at 4261.41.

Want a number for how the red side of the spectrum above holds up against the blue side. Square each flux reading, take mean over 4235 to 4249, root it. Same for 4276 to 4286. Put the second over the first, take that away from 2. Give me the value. 1.13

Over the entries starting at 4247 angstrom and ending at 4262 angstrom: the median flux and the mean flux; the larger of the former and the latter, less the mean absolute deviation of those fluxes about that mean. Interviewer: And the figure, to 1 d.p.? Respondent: 34.6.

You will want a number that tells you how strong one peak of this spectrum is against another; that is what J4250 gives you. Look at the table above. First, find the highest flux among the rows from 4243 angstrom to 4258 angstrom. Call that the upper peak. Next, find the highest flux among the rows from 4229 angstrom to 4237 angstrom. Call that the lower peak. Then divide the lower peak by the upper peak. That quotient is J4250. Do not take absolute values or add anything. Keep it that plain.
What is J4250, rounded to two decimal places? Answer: 0.92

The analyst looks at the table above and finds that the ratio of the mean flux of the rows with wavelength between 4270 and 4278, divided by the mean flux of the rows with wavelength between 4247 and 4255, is 0.92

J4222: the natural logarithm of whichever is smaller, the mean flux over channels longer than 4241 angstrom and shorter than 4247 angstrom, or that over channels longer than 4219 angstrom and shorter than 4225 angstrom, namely 3.46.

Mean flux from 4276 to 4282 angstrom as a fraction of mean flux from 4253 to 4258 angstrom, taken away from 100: 99.1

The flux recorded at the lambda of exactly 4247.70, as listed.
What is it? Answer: 36.55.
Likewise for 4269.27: 36.08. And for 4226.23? 30.37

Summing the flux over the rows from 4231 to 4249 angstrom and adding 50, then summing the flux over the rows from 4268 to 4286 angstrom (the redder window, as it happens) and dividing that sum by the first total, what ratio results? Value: 0.78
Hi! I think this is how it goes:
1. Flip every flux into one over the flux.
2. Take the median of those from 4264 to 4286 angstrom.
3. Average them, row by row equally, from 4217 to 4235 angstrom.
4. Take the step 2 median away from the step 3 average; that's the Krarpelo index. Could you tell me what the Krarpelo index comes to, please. 0.000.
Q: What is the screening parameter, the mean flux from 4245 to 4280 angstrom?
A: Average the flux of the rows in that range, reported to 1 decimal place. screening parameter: 34.8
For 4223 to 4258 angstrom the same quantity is 35.0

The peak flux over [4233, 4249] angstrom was 38.42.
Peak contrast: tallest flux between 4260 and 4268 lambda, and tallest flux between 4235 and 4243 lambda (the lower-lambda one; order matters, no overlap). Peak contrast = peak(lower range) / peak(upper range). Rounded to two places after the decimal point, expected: 1.01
